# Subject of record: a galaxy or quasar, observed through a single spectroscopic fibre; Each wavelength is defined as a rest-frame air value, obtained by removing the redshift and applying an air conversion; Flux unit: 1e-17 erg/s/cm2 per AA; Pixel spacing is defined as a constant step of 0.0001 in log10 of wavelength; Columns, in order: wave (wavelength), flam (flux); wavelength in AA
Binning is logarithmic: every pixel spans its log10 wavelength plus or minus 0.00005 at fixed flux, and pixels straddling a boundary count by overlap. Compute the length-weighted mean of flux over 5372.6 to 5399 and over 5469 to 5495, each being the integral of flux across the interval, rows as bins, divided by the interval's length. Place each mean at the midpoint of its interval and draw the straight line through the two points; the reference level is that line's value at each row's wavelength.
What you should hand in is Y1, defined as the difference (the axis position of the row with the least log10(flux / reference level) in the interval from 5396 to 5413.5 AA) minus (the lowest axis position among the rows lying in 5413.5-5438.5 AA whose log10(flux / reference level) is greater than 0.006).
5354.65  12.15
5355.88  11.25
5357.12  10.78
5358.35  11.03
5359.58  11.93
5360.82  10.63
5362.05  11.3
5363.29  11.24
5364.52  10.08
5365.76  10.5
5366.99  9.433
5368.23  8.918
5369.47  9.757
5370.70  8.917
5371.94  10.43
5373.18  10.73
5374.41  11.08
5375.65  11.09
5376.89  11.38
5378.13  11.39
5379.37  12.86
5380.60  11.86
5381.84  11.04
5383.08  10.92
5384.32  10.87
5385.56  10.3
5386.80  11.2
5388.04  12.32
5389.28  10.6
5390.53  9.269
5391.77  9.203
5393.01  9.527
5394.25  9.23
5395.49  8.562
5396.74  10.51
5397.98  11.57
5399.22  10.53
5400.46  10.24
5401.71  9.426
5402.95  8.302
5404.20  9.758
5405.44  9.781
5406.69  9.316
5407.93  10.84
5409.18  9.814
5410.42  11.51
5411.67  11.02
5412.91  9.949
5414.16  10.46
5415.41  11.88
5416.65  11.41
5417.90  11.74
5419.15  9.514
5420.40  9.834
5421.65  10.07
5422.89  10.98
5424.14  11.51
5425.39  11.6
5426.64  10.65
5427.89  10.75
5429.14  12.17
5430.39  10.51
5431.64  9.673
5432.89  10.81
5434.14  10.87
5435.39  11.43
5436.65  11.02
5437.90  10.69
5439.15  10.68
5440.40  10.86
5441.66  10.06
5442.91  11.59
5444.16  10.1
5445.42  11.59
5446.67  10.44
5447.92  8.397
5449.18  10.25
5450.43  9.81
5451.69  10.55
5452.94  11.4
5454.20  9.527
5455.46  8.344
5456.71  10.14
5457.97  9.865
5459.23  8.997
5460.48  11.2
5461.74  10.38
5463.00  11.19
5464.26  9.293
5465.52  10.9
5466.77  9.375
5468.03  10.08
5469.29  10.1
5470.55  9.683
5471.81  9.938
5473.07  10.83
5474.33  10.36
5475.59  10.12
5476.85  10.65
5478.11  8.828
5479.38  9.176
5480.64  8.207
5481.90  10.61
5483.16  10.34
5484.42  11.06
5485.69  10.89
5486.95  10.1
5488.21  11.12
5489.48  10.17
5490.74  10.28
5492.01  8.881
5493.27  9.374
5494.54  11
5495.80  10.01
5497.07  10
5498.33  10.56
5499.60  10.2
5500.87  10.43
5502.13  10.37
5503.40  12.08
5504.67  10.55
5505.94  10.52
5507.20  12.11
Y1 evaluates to -12.5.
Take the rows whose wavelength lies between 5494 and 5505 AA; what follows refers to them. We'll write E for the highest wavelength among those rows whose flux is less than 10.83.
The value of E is 5504.67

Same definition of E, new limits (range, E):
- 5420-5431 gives 5430.39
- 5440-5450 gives 5449.18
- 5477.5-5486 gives 5483.16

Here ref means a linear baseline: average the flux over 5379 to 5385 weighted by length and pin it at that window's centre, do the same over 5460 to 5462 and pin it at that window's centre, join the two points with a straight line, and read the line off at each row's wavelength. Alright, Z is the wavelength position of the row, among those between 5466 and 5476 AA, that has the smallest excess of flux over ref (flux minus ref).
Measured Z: 5466.77 AA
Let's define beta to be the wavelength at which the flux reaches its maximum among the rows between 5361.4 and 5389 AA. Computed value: 5379.37 AA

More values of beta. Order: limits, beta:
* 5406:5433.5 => 5429.14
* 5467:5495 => 5488.21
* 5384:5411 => 5388.04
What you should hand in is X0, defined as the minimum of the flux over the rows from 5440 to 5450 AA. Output 8.397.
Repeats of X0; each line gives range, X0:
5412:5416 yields 9.949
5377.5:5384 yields 10.92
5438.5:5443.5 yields 10.06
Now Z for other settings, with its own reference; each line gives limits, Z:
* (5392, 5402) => 5395.49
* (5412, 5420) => 5419.15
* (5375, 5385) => 5384.32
